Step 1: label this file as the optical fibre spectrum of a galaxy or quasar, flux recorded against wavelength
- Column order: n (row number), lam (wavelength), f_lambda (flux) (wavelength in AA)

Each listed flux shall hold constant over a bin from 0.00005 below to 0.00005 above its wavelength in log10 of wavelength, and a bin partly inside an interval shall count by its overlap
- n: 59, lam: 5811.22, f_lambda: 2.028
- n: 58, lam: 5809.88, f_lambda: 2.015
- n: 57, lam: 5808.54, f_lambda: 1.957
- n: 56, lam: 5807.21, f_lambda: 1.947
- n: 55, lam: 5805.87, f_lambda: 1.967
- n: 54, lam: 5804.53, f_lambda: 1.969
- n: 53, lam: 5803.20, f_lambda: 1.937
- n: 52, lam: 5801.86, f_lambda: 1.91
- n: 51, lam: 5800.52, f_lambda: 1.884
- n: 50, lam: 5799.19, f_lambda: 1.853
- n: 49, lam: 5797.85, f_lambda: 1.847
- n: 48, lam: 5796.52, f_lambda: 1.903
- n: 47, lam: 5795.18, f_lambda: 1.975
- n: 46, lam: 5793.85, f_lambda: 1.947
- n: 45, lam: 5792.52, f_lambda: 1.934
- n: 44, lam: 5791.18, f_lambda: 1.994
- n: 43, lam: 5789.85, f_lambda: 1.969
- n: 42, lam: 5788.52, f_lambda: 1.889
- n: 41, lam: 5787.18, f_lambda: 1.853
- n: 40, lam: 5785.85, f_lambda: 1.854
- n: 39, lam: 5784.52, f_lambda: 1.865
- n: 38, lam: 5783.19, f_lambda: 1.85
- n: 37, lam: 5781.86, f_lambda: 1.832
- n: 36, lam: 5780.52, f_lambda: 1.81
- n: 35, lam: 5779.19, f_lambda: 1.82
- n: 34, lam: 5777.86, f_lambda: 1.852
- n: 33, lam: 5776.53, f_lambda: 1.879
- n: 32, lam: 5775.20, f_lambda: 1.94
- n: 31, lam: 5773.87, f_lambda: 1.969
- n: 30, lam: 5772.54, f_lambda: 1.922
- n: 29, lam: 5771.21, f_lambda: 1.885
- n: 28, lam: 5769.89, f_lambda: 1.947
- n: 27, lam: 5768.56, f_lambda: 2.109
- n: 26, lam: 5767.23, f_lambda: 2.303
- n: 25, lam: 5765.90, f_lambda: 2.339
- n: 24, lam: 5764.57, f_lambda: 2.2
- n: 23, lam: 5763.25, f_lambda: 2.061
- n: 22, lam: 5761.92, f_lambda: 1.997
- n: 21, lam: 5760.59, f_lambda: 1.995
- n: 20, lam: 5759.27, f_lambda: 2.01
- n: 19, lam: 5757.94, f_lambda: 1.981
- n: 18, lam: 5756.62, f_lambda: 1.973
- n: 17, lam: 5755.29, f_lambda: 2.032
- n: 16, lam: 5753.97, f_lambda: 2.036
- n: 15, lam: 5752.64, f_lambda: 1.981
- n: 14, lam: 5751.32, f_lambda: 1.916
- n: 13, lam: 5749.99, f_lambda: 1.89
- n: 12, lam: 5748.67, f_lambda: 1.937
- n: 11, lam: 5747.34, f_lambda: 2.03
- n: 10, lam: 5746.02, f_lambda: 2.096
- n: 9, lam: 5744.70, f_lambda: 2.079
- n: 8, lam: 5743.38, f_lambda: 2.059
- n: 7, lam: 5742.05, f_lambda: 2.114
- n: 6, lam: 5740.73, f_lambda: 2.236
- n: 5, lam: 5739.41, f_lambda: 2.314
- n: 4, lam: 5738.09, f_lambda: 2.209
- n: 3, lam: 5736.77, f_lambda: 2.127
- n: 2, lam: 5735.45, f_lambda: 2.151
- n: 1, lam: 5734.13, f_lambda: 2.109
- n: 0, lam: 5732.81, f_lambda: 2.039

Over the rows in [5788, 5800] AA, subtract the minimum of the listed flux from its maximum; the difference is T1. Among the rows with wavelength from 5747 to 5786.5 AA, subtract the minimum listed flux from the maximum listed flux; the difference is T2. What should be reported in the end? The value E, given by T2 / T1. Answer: 3.60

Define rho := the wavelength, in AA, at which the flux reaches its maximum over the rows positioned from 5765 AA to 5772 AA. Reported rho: 5765.90 AA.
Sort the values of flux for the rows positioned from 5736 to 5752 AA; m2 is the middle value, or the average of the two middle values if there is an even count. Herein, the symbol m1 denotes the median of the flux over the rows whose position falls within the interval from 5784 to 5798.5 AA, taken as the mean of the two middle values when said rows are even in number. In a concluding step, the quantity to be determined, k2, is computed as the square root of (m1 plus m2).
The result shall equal 2.00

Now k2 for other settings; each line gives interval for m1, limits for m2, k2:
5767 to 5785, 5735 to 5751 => 2.00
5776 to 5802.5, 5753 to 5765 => 1.97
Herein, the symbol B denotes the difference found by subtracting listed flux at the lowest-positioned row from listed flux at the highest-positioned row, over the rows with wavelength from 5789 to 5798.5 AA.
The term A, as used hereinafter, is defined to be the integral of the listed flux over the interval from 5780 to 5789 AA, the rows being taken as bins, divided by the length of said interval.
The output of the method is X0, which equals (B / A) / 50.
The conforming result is -0.0013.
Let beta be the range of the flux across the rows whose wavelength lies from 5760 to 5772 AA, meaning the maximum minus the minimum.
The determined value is 0.5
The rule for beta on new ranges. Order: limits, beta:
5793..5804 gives 0.1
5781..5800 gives 0.2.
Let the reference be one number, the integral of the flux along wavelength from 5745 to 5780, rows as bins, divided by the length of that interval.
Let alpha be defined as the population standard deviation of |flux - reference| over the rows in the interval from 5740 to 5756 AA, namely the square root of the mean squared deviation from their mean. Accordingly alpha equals 0.056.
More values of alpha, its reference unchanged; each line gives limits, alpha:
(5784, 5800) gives 0.052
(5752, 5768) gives 0.114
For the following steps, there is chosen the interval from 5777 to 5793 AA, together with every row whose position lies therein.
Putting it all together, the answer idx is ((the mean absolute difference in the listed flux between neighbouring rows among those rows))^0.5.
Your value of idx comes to 0.17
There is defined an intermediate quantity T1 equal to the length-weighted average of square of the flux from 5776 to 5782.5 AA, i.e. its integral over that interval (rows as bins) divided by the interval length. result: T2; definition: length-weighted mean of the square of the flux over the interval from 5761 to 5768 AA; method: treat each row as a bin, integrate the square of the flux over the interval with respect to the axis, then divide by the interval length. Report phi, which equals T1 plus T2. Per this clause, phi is 8.11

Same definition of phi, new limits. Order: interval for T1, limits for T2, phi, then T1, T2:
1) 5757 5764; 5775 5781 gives 7.49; 4.0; 3.45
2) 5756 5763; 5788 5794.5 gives 7.78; 4.0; 3.80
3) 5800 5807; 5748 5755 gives 7.57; 3.7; 3.83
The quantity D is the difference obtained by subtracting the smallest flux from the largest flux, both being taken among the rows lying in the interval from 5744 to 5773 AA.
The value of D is 0.45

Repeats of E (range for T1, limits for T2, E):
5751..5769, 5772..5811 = 0.48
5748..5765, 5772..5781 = 0.51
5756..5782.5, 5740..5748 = 0.39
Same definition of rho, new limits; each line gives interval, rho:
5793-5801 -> 5795.18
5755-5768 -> 5765.90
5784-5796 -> 5791.18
